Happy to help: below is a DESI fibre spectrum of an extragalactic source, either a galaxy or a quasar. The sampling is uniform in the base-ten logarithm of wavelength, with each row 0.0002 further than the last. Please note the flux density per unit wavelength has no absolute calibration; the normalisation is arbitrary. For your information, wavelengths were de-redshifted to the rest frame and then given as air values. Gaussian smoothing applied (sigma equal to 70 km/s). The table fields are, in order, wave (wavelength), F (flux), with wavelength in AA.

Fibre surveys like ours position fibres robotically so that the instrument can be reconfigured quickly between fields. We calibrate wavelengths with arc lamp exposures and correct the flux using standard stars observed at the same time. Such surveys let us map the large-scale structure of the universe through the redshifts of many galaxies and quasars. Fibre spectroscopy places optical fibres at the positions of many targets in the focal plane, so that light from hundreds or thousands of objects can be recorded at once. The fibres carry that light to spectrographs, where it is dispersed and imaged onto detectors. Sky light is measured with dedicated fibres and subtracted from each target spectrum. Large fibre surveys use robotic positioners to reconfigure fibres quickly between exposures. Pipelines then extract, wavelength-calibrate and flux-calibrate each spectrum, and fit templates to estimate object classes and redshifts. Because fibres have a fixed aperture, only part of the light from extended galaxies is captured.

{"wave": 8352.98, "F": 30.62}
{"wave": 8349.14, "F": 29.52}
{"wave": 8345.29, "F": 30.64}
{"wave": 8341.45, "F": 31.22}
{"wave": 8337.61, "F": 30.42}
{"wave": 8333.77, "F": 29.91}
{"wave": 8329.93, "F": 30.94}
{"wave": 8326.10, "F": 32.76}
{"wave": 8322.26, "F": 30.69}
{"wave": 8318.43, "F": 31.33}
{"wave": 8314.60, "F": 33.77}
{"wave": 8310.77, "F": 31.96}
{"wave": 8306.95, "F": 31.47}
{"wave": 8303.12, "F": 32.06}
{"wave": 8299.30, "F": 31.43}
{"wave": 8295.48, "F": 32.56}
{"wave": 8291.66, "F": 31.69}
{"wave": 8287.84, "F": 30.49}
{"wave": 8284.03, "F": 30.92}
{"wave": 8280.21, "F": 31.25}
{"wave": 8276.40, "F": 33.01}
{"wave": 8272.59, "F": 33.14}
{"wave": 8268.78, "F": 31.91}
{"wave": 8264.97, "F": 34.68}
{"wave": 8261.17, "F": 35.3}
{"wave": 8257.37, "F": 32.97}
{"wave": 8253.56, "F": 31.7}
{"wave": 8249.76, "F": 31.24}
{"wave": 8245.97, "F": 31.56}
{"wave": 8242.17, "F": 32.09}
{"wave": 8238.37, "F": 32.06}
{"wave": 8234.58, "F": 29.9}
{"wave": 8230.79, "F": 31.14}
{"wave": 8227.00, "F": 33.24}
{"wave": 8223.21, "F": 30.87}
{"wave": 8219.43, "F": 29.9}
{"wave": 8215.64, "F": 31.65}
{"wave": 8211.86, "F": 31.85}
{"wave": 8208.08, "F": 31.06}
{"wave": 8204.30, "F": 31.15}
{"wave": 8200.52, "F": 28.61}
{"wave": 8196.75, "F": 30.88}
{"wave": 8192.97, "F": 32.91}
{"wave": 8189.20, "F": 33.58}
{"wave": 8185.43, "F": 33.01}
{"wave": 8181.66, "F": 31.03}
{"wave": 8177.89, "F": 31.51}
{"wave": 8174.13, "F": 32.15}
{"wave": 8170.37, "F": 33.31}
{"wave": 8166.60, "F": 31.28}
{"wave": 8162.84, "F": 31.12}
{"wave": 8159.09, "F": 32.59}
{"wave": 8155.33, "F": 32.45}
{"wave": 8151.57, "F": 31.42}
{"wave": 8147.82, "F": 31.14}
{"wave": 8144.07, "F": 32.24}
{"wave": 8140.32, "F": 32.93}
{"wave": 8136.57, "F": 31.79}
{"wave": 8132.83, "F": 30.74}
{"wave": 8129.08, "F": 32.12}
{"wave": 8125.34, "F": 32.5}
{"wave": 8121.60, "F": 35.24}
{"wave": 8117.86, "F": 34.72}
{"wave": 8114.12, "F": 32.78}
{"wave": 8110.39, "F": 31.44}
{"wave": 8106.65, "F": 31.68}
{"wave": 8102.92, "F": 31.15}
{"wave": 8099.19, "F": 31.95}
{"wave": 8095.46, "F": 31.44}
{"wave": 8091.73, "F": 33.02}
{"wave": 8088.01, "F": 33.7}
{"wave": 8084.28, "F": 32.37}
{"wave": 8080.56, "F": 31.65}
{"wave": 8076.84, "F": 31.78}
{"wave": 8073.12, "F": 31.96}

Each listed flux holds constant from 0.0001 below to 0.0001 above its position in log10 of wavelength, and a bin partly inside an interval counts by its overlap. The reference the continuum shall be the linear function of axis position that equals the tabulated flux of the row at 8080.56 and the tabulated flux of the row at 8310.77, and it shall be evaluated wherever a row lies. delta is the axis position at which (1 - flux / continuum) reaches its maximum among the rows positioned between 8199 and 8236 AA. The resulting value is 8200.52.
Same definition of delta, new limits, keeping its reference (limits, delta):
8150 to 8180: 8162.84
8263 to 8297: 8287.84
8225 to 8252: 8234.58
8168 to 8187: 8181.66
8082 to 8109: 8102.92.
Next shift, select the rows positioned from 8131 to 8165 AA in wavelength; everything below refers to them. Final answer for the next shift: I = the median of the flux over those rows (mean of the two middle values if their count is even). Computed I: 31.8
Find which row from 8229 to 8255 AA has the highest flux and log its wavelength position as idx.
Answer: 8242.17 AA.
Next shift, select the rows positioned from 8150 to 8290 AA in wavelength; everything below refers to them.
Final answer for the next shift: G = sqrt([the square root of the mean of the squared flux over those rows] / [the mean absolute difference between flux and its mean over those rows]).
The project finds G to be 5.6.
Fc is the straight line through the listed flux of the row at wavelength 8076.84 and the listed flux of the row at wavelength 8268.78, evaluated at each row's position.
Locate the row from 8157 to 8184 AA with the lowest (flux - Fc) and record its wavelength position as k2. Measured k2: 8181.66 AA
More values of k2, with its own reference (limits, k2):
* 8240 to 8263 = 8249.76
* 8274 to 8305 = 8287.84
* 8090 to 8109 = 8102.92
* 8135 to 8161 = 8147.82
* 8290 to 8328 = 8322.26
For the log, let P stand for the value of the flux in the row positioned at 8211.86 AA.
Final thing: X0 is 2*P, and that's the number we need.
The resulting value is 63.7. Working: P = 31.85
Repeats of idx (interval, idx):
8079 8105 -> 8088.01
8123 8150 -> 8140.32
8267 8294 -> 8272.59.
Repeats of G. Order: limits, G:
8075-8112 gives 7.3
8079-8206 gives 5.9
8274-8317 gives 6.6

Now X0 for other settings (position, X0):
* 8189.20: 67.2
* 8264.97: 69.4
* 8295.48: 65.1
